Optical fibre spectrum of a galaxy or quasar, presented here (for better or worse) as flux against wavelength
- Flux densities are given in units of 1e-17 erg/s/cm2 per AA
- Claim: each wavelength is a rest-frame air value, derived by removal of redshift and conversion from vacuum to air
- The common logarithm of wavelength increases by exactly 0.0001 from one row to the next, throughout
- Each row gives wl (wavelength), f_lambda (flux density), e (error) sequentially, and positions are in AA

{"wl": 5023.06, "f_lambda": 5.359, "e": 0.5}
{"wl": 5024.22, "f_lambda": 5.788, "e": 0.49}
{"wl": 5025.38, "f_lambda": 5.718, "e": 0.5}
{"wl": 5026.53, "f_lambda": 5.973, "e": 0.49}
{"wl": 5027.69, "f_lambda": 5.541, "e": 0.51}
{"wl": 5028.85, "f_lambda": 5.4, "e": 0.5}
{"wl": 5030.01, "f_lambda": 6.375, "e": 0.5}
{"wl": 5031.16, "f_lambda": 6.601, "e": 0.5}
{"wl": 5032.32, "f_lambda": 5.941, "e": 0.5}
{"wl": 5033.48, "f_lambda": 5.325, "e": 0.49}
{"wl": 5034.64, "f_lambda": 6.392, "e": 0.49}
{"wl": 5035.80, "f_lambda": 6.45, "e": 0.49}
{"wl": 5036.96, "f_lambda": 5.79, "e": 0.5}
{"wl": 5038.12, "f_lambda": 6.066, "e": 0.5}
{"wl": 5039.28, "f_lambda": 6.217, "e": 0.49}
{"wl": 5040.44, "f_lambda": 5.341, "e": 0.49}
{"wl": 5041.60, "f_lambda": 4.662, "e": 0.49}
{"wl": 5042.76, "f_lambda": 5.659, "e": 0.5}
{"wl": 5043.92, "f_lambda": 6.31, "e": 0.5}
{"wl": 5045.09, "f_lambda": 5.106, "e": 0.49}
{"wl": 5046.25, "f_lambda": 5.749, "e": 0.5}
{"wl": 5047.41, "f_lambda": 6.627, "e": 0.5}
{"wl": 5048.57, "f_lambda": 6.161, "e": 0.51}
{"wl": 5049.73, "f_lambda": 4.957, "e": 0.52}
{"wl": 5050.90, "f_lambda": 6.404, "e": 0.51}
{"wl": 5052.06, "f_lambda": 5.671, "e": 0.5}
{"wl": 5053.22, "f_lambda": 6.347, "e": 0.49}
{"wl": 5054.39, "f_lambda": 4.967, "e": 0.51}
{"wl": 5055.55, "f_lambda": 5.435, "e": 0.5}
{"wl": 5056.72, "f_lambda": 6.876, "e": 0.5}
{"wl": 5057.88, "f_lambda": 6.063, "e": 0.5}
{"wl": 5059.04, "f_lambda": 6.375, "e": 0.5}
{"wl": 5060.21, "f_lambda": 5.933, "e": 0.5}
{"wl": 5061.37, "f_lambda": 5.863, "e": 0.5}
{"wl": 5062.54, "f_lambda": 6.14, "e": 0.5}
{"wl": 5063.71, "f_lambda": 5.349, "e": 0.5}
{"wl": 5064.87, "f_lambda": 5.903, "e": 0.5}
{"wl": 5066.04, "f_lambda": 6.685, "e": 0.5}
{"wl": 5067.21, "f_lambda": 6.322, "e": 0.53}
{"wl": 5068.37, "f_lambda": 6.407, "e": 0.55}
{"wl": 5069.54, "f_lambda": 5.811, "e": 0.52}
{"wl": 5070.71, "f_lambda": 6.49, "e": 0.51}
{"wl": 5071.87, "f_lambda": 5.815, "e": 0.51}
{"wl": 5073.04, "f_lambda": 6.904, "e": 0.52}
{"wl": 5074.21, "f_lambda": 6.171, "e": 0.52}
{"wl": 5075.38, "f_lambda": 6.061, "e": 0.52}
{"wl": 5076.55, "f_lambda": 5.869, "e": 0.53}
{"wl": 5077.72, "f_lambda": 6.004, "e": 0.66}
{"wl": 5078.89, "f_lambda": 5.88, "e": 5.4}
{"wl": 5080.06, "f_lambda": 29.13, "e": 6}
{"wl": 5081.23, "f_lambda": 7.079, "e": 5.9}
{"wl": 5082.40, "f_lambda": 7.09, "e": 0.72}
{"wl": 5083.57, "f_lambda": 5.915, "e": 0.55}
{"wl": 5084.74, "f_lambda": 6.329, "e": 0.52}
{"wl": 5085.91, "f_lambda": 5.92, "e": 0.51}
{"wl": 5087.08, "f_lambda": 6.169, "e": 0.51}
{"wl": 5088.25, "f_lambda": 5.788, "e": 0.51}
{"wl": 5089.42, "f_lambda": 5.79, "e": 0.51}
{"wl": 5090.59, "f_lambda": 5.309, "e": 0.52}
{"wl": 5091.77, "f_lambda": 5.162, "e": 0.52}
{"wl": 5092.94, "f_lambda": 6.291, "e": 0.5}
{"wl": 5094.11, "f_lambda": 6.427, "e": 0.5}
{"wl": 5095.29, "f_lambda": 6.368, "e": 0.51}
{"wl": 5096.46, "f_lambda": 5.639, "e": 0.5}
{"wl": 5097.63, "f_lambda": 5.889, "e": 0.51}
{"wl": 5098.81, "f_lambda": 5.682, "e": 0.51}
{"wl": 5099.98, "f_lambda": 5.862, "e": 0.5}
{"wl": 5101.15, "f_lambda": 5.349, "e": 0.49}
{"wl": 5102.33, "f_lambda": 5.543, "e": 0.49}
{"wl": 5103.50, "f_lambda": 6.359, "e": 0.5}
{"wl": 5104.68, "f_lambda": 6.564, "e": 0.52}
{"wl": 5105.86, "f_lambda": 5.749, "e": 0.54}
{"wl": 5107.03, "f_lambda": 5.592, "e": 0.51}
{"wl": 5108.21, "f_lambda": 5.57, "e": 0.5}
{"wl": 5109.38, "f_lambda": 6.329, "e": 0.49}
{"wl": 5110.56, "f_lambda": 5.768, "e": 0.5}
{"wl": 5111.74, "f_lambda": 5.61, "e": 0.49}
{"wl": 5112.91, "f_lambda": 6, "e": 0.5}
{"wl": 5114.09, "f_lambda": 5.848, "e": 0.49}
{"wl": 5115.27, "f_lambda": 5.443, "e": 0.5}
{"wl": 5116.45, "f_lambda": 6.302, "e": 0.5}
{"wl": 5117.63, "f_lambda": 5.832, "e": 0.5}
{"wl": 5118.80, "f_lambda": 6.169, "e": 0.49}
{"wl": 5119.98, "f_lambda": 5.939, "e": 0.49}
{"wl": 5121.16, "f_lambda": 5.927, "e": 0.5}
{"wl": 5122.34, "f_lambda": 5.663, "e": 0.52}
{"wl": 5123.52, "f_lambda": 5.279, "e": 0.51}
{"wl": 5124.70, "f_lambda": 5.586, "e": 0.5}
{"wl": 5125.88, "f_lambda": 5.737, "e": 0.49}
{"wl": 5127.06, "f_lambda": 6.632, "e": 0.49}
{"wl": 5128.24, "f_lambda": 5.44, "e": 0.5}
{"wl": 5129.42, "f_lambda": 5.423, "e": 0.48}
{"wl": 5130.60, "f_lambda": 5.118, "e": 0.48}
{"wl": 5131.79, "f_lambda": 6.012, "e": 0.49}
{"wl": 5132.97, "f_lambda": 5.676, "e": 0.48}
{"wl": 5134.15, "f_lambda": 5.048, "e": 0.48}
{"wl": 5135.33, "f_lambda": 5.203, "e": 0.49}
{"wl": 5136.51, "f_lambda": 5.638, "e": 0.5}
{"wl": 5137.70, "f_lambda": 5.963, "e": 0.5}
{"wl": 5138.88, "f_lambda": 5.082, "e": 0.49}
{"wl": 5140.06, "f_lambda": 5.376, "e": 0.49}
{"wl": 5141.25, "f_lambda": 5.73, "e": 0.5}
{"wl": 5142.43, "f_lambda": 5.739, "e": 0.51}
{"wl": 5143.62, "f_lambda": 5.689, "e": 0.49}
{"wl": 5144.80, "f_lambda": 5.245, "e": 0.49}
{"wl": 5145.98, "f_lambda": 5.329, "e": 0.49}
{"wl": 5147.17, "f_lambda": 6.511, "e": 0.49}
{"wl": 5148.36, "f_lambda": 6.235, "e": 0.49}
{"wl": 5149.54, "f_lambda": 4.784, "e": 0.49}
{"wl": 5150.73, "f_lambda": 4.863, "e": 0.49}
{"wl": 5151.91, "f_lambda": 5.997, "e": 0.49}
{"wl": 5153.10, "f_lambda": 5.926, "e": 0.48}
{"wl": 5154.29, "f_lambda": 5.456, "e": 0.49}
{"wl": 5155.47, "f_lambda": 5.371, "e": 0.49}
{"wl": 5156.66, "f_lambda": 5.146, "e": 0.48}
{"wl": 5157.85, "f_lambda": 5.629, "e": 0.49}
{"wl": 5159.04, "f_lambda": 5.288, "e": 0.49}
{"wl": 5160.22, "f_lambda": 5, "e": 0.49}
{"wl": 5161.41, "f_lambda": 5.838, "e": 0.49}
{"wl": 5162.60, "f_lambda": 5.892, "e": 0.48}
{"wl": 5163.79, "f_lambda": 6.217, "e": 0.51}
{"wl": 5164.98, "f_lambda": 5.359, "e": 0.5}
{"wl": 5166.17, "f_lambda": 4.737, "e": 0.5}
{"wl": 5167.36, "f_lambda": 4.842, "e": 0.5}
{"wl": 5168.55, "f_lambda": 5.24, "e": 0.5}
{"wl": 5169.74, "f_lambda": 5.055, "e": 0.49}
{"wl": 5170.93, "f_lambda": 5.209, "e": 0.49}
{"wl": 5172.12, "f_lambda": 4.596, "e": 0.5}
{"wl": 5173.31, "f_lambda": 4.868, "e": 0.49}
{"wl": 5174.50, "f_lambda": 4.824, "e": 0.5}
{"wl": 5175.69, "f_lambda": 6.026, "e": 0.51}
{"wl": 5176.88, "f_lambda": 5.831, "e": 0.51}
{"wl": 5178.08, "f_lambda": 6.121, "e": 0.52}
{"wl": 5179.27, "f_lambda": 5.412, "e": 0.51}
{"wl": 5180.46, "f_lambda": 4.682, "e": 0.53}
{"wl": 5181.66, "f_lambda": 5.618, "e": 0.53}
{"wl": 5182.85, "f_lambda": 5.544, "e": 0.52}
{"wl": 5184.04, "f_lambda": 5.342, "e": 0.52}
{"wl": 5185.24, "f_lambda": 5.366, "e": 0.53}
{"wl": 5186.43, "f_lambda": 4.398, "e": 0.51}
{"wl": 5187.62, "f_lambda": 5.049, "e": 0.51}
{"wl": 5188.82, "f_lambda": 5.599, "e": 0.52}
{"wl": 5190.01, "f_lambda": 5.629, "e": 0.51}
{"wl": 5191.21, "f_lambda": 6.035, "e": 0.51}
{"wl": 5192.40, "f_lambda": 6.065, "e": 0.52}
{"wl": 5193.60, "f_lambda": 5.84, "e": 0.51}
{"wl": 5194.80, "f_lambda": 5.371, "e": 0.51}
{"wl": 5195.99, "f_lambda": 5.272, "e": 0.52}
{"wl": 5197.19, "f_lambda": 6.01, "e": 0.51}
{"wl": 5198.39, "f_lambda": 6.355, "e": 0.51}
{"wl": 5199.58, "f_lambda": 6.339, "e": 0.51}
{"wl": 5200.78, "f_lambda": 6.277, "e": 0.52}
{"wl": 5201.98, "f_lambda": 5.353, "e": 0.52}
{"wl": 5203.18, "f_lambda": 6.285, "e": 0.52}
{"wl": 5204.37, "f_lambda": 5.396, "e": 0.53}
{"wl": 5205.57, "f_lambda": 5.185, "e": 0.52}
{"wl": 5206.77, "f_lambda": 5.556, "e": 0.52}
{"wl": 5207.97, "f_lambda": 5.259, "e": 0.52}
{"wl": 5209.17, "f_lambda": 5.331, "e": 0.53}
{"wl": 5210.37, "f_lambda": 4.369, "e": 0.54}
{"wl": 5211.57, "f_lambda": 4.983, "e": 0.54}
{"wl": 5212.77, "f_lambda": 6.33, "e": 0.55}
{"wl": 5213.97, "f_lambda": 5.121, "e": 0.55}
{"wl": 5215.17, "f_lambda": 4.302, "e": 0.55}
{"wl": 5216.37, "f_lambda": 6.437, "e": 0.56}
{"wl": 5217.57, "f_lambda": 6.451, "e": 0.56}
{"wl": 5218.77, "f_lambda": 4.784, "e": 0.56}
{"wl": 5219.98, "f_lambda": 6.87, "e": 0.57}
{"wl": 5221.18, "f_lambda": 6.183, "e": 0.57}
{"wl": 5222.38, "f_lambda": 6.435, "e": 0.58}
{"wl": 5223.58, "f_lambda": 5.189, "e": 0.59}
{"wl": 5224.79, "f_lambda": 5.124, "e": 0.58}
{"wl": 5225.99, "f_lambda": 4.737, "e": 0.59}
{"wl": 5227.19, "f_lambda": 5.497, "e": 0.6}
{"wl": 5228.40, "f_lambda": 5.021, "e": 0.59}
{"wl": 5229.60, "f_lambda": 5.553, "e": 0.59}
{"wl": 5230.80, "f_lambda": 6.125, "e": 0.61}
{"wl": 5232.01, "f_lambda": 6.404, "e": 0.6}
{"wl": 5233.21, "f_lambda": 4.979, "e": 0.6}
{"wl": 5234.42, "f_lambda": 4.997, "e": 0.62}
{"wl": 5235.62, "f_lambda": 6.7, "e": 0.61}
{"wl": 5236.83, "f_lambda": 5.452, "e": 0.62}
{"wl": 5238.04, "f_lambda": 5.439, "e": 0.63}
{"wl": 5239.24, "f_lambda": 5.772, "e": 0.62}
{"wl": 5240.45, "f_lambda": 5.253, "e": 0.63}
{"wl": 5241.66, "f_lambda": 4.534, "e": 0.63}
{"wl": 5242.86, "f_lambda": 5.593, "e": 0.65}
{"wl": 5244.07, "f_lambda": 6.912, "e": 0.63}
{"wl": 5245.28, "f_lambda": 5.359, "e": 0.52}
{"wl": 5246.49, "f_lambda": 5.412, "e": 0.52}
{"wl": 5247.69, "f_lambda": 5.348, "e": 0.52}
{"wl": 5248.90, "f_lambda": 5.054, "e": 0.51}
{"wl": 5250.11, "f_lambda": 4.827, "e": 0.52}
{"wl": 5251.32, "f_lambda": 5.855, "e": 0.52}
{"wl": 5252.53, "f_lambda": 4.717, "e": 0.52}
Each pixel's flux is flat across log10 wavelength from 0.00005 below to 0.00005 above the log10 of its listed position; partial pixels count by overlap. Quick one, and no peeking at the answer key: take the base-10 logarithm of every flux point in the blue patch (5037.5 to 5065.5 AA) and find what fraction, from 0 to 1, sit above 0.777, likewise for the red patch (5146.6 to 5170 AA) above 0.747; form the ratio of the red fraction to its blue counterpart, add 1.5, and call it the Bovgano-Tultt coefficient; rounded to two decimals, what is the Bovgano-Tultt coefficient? 2.37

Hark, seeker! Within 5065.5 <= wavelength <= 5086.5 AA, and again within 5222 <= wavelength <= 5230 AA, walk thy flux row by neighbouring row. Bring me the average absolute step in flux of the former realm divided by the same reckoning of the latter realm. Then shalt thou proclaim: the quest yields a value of 5.3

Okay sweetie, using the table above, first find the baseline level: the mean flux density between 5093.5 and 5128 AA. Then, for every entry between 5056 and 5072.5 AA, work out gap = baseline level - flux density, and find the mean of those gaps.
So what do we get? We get -0.26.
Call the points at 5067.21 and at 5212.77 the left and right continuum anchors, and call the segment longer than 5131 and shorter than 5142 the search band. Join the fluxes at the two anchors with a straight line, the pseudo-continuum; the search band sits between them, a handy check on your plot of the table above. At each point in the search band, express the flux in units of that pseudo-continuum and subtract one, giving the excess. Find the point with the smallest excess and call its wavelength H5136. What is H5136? 5134.15 AA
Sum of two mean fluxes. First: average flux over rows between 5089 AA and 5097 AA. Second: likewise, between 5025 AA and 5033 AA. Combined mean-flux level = 11.79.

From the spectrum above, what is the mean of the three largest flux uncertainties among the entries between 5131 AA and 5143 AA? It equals 0.503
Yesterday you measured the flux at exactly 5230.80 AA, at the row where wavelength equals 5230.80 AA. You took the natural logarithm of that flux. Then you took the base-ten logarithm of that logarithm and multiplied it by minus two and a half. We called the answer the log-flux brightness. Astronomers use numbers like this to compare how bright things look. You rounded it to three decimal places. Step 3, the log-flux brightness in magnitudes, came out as -0.646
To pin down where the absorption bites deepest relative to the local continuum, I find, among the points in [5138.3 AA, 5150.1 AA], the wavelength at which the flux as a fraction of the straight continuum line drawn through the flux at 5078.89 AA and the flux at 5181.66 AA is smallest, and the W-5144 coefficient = 5149.54 AA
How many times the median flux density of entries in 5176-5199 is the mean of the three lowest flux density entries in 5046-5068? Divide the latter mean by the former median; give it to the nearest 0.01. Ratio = 0.91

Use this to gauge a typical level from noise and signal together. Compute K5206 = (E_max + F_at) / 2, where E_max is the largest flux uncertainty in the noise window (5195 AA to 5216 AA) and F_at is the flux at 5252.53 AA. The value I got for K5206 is 2.63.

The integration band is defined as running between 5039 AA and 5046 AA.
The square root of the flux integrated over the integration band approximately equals 6.22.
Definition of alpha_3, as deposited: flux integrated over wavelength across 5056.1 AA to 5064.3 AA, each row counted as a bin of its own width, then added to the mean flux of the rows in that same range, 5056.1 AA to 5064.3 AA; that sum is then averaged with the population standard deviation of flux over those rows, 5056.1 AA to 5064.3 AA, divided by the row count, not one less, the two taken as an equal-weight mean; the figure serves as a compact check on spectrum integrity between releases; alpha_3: 28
